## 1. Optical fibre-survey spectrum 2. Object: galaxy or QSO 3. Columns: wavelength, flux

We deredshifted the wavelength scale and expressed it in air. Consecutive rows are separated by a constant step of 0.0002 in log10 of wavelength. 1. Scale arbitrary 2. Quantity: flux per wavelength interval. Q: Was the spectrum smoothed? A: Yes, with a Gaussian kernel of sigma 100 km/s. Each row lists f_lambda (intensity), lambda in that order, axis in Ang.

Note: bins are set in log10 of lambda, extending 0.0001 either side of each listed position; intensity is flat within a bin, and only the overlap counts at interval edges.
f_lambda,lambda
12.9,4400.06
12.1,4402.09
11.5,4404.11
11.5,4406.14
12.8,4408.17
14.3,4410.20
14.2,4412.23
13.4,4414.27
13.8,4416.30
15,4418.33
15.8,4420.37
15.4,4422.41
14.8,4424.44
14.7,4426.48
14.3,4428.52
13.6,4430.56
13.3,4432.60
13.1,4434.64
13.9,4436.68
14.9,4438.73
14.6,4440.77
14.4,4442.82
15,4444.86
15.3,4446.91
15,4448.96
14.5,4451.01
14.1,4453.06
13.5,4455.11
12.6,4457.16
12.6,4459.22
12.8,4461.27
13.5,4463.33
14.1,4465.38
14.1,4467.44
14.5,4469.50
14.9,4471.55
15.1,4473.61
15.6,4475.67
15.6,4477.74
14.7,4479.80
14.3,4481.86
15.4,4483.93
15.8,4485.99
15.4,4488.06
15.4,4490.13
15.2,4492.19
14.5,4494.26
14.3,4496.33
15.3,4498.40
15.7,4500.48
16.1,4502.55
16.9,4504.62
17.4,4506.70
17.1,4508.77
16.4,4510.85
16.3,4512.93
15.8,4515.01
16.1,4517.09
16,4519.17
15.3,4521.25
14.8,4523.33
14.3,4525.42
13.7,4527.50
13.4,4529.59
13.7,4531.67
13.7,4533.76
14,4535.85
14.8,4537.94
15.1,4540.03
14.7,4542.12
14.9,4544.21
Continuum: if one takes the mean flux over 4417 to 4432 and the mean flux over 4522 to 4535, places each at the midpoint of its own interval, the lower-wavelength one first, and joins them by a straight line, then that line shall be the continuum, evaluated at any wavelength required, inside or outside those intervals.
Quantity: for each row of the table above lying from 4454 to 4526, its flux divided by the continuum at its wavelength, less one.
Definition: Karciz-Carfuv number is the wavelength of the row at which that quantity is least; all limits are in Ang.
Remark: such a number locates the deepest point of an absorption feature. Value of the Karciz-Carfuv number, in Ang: 4457.16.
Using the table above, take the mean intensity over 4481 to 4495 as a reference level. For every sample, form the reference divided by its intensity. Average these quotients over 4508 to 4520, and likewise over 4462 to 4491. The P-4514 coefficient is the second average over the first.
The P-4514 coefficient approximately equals 1.10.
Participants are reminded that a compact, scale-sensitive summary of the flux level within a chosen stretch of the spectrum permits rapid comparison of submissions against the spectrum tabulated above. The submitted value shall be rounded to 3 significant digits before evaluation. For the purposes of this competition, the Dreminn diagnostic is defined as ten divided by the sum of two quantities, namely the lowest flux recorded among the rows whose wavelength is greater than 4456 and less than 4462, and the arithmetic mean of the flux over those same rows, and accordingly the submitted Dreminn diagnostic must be 0.396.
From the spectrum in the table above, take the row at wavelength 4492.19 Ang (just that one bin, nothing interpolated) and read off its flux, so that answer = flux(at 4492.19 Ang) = 15.2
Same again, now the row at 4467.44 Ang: 14.1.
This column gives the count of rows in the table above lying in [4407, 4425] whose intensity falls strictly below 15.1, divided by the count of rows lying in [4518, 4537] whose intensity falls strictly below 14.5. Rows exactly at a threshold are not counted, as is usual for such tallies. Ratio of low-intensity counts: 1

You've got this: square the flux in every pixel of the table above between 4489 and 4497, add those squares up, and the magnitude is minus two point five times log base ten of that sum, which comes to -7.36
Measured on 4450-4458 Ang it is -7.19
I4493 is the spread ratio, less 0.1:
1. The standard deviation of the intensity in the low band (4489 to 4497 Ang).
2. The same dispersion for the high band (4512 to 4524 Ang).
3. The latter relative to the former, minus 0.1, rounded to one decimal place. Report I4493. 1.0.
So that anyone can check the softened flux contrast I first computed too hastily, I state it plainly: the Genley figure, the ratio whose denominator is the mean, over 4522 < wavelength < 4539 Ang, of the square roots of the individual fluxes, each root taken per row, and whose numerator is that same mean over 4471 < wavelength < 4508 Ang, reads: 1.05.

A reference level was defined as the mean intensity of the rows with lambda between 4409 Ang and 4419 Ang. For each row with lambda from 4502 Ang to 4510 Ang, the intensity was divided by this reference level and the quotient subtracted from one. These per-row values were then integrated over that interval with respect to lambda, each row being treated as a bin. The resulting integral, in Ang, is -1.6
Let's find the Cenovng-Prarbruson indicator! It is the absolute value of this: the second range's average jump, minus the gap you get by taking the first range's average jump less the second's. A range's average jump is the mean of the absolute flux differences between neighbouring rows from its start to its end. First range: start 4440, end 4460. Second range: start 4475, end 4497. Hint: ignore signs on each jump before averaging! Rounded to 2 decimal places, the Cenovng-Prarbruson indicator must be 0.44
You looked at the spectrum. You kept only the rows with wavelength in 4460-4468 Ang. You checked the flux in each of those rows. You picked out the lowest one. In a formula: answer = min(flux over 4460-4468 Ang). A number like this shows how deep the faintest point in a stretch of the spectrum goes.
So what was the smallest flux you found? 12.8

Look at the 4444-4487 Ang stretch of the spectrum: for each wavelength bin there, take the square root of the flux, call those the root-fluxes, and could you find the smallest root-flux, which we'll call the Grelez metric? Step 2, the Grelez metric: 3.55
